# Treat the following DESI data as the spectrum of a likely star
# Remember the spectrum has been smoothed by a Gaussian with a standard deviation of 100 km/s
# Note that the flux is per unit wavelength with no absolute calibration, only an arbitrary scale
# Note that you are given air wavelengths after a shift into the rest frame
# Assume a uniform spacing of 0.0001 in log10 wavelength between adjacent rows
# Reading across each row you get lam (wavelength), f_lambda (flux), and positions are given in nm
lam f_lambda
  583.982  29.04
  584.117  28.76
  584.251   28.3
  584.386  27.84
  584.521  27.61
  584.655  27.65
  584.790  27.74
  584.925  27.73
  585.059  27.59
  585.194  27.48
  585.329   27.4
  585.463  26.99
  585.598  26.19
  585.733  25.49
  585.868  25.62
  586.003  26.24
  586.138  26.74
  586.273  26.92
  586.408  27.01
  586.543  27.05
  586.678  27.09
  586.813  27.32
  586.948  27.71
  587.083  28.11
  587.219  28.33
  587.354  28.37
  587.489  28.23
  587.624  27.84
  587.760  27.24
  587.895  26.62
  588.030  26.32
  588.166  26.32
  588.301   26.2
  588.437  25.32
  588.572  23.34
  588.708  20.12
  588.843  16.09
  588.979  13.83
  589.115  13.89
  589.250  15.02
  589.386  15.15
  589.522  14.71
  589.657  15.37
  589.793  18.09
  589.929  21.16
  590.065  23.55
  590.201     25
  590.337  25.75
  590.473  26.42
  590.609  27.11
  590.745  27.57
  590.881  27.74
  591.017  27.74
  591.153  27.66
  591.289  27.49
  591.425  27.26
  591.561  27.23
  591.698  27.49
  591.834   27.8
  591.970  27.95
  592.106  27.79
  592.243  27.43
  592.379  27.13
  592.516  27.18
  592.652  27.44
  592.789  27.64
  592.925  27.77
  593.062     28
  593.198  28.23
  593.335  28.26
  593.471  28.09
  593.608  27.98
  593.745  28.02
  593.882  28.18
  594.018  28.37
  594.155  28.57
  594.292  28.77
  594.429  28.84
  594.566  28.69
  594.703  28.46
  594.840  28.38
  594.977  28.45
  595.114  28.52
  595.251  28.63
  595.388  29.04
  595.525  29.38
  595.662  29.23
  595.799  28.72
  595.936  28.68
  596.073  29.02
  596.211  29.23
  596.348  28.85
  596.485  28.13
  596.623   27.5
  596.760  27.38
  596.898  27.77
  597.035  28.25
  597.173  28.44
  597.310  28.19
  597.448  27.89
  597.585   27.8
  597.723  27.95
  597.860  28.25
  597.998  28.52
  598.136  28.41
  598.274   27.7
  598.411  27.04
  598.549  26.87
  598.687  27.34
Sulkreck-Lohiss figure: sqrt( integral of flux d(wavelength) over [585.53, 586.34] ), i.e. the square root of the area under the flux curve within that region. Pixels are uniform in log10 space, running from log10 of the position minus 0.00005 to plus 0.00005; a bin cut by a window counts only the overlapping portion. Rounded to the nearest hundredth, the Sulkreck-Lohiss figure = 4.61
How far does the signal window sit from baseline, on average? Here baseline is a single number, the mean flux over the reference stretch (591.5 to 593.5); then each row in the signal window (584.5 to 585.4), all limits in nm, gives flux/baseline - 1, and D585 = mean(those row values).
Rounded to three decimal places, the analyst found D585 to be -0.003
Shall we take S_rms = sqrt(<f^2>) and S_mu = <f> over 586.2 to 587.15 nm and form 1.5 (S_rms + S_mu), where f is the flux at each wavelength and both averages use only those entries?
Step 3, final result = 82.0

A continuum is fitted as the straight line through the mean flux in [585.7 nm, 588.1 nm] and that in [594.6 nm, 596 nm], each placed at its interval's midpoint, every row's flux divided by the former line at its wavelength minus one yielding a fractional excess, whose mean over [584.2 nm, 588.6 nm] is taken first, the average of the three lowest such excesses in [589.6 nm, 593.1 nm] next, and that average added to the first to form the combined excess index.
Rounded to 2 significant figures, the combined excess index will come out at -0.34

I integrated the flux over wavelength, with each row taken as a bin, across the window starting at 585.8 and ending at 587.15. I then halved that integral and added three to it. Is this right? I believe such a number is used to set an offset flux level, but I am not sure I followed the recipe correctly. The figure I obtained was 21.2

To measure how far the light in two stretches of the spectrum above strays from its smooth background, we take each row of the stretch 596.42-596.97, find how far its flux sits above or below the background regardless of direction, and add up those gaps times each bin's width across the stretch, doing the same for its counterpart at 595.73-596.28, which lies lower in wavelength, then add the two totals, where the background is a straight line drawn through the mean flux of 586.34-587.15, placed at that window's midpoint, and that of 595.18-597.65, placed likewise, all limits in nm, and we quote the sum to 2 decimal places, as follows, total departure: 0.71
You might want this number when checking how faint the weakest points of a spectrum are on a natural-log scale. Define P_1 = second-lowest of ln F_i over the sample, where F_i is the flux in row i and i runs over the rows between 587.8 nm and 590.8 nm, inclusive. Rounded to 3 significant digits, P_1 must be 2.63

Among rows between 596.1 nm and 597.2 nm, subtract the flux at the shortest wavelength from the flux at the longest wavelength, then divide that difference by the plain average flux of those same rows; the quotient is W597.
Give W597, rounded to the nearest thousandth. -0.028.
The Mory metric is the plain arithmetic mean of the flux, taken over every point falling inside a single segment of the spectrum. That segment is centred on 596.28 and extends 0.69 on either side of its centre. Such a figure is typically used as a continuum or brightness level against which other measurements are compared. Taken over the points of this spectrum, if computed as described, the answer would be 28.5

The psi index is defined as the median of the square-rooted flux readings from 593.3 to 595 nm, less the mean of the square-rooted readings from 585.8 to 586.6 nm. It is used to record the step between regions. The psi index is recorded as 0.17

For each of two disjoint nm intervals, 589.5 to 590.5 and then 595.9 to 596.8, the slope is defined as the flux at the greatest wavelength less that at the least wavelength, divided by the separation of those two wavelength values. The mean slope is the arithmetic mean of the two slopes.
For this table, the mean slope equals 5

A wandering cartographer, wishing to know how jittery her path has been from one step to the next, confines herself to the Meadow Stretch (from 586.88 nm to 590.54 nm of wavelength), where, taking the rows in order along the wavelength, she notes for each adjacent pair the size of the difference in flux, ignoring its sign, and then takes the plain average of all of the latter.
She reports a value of 1.1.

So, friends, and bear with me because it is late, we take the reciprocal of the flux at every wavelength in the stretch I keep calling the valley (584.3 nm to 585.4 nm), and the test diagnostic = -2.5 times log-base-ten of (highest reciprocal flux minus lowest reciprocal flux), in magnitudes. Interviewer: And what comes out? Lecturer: 8.1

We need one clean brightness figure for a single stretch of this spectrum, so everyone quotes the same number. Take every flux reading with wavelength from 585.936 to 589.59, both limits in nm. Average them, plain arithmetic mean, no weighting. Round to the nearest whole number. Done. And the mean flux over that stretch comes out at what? 24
